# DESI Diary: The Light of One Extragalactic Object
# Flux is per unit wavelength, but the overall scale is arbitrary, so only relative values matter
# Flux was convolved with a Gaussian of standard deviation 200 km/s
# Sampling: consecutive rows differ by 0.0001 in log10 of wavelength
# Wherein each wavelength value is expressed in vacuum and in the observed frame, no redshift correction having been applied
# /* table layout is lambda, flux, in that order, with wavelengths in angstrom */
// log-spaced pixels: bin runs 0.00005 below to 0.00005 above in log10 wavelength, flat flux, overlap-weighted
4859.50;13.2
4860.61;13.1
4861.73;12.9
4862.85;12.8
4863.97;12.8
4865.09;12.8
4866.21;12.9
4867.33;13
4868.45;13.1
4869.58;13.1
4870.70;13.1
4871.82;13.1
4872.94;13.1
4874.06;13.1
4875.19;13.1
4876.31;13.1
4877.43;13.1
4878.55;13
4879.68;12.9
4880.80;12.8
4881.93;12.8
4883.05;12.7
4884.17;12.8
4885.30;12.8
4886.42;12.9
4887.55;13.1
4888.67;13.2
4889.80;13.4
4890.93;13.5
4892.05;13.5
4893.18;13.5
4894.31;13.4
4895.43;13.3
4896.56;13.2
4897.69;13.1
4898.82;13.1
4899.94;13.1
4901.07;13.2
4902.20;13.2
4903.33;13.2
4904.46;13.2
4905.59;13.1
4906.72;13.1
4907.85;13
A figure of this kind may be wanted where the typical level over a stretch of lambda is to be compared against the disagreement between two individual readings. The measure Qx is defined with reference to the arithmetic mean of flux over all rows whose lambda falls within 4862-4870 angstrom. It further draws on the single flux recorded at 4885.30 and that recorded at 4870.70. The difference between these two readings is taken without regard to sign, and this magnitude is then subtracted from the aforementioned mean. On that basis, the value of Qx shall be 12.6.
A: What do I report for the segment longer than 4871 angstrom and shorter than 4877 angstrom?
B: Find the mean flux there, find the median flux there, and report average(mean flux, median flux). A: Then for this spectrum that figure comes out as 13.1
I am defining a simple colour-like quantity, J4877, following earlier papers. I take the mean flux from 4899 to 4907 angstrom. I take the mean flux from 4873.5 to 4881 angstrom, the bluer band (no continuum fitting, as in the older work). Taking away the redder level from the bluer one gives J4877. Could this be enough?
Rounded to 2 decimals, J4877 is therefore -0.14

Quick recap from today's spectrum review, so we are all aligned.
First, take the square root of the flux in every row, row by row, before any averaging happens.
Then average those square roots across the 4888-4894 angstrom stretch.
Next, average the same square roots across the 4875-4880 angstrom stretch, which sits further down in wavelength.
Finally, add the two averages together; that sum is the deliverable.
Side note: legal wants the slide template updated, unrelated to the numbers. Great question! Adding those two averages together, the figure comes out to 7.27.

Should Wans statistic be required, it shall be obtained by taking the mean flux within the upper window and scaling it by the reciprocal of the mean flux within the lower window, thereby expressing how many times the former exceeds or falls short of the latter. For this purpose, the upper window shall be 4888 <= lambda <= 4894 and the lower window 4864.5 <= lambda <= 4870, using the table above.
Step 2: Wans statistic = 1.034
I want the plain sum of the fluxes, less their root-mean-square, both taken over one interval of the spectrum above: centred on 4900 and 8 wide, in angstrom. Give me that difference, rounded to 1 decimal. 78.9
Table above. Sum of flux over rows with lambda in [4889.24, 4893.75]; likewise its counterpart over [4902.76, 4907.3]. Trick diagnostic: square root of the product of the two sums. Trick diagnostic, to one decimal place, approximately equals 53.2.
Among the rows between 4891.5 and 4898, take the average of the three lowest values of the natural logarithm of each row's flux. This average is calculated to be 2.58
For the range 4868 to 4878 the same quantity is 2.57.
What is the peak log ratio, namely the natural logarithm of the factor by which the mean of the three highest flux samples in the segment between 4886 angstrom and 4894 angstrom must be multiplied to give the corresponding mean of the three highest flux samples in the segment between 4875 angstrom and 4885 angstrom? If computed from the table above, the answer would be -0.03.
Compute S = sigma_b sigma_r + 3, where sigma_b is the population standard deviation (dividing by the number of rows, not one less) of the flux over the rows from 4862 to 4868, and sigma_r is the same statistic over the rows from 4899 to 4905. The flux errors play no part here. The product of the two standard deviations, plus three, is 3.00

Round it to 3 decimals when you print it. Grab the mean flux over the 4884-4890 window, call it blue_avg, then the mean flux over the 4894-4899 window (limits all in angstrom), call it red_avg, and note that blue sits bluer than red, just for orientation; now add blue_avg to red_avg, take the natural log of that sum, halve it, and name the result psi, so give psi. 1.634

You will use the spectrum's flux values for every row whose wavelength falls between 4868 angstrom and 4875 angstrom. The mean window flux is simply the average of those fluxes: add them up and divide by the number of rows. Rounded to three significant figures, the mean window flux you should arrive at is 13.1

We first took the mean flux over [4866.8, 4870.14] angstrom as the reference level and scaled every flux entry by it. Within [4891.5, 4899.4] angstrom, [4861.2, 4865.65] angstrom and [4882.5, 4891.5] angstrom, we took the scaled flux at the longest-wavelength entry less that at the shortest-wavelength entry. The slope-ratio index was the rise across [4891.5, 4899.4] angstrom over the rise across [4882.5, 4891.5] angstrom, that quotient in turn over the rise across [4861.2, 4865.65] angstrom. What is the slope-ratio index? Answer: 65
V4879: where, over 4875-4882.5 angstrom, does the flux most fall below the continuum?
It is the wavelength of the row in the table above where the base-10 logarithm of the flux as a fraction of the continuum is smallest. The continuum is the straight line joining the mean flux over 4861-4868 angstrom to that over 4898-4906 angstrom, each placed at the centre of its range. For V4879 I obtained 4881.93 angstrom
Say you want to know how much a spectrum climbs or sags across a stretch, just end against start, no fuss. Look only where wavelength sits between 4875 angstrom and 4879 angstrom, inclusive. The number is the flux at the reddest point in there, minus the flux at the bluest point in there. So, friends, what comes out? -0.10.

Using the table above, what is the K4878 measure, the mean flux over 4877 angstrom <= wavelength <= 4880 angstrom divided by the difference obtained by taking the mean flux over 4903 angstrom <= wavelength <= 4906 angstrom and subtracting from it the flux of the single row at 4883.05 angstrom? 28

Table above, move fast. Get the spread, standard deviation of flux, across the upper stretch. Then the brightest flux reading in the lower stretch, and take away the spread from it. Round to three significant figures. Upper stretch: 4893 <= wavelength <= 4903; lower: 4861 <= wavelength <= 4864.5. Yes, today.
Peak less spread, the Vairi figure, 12.8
